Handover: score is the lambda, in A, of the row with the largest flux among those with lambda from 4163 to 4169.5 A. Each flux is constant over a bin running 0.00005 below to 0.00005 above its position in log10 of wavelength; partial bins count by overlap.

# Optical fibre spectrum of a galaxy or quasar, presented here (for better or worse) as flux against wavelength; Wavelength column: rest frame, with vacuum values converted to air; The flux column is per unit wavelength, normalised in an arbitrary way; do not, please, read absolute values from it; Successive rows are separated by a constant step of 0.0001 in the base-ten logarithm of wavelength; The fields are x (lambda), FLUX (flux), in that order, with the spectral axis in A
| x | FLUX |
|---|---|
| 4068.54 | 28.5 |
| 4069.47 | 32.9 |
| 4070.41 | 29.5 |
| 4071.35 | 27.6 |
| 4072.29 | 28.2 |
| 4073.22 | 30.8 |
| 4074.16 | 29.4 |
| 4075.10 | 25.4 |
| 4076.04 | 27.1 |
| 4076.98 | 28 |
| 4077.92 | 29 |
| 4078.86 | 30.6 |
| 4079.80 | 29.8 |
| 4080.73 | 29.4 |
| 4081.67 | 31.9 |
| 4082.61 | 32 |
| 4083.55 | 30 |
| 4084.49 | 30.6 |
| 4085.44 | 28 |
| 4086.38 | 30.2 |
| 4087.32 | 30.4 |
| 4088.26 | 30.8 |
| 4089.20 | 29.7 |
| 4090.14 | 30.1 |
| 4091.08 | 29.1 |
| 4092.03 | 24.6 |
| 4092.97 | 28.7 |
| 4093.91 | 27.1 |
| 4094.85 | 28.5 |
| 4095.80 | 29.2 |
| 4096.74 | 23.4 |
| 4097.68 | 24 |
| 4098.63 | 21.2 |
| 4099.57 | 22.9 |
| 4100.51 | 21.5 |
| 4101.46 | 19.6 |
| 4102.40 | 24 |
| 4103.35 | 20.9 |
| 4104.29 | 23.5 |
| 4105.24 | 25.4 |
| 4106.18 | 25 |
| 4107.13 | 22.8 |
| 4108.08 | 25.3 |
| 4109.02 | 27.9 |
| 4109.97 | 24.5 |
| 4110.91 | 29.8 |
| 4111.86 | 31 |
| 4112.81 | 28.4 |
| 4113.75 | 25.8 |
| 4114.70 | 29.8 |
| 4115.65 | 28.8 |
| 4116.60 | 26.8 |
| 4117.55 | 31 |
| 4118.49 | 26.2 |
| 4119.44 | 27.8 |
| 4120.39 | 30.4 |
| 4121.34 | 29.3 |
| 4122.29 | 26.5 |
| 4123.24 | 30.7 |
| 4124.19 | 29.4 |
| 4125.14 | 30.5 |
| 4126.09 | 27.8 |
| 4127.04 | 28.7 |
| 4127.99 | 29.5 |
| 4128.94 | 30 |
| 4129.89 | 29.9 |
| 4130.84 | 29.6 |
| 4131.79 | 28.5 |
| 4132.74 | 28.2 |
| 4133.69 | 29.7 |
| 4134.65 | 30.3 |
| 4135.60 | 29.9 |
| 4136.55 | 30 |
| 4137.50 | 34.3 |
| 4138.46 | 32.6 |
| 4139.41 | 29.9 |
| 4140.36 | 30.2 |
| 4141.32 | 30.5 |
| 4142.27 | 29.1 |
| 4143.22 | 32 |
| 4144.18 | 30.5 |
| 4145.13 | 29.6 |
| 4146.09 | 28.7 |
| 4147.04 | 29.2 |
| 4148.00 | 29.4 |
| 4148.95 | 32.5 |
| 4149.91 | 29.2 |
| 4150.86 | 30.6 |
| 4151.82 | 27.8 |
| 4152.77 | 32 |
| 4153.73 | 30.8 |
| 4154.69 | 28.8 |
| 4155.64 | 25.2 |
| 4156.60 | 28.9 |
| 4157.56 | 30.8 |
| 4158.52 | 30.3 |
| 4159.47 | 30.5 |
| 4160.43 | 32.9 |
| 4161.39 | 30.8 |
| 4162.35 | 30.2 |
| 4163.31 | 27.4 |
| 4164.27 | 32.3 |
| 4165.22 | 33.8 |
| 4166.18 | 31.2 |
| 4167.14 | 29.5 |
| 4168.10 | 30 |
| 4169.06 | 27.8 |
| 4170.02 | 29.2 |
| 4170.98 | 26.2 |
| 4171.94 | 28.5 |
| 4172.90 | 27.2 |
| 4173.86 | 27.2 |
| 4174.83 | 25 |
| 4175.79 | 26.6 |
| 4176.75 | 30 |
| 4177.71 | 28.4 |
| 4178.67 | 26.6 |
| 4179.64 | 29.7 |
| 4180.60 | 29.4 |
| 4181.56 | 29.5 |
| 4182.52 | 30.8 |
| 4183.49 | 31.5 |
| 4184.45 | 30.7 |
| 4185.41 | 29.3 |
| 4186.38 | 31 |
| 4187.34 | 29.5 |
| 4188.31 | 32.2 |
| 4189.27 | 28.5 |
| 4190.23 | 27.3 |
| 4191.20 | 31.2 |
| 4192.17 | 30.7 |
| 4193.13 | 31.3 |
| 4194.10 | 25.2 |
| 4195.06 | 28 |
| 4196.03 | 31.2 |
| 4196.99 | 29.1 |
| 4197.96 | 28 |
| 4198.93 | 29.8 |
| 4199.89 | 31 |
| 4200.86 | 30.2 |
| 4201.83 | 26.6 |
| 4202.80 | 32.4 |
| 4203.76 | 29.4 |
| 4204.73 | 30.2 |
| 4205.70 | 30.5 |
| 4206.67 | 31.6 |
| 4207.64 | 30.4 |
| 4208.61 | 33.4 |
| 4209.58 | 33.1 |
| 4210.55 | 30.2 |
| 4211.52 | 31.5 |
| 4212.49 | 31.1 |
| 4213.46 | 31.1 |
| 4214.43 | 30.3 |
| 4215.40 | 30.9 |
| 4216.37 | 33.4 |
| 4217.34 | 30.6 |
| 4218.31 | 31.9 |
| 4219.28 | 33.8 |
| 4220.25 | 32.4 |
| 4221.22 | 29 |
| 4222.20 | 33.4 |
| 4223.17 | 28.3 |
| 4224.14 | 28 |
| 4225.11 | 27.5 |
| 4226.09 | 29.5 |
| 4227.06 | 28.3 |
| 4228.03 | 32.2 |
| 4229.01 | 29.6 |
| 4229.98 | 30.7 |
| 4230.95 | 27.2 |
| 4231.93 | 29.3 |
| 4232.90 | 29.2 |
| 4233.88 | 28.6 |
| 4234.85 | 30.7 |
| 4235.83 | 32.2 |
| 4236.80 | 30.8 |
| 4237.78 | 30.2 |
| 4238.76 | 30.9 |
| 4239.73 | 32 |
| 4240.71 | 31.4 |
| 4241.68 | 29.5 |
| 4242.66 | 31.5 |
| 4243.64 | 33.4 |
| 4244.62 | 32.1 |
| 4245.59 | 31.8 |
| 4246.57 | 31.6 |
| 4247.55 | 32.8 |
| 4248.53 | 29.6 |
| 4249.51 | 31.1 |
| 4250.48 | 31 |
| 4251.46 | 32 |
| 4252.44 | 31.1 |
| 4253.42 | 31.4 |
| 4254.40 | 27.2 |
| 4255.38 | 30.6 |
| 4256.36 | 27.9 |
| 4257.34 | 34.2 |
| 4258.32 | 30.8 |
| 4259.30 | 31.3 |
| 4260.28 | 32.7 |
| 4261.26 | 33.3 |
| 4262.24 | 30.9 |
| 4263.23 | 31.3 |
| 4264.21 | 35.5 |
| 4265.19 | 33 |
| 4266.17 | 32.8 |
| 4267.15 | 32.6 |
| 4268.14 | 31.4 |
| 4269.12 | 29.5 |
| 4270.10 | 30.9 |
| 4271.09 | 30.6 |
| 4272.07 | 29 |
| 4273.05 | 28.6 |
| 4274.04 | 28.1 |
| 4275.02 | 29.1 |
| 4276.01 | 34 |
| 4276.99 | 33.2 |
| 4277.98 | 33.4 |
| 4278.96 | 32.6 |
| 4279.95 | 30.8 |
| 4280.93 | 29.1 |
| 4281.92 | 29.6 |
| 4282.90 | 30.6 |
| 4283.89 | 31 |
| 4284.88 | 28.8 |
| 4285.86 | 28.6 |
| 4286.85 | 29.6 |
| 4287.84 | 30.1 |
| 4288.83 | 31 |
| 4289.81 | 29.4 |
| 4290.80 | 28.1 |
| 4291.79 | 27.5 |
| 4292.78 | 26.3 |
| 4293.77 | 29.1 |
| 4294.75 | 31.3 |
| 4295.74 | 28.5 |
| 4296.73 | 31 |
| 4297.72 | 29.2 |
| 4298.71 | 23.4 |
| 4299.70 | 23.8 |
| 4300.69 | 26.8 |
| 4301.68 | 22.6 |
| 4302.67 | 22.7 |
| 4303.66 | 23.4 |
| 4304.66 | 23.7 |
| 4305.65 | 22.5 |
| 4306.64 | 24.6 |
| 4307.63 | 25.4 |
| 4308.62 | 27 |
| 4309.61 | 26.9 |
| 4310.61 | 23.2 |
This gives 4165.22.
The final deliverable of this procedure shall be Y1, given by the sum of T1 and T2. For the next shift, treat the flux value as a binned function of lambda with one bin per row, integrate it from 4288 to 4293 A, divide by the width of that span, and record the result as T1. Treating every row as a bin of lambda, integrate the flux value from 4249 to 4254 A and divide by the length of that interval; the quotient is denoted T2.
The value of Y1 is 60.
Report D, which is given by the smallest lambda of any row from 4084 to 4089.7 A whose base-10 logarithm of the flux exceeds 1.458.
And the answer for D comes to 4084.49 A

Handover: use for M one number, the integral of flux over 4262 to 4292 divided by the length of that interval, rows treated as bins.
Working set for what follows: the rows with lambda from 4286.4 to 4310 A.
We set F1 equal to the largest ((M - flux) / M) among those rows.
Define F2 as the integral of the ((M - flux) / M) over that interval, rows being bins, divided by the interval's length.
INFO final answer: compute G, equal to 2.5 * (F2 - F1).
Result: -0.35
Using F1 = 0.27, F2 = 0.13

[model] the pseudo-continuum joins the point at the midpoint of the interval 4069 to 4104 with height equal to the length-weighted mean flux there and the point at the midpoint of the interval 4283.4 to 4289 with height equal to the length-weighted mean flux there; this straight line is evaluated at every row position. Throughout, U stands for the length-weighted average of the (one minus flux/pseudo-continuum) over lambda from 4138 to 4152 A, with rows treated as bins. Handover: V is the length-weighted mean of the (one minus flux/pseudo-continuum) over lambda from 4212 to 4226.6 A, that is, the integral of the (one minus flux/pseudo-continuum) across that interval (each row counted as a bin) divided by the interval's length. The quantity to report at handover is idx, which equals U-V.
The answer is -0.01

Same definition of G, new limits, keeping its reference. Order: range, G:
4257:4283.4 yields -0.27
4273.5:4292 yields -0.23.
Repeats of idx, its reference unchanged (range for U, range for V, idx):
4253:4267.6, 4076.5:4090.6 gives 0.01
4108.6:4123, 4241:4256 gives 0.05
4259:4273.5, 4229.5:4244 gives -0.03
